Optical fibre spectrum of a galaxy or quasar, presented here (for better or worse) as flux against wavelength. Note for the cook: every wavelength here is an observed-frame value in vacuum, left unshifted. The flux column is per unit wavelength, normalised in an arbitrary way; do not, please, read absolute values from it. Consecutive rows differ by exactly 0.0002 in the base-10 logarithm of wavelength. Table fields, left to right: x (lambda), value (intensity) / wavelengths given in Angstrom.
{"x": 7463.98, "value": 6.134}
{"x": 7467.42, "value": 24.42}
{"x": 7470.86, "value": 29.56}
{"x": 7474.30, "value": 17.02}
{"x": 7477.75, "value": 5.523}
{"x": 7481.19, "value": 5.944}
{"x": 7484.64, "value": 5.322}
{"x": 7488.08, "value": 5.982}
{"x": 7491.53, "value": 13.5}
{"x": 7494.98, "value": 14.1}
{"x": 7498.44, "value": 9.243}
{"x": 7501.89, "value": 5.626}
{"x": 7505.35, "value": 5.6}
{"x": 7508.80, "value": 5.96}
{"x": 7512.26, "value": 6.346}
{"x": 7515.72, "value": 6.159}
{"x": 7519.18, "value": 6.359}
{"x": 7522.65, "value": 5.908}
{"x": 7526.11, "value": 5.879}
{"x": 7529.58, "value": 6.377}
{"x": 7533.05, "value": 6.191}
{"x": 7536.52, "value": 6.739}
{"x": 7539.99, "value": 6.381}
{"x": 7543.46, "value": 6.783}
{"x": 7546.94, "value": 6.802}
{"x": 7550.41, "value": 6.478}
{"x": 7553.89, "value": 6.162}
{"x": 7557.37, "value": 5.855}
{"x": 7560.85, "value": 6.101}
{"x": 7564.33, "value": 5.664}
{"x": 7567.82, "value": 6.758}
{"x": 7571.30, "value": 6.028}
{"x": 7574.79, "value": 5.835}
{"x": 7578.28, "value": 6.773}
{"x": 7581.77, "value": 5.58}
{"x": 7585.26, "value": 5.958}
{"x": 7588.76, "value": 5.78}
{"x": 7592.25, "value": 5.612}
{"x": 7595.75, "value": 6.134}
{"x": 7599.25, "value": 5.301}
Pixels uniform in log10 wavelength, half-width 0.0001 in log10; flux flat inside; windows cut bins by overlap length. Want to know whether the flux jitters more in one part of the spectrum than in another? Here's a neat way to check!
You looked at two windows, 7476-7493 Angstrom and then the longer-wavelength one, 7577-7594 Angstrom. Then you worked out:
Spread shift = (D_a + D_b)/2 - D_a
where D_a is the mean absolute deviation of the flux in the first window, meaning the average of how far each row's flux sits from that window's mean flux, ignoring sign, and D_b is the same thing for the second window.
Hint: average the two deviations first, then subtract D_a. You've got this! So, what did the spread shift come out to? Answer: -1.1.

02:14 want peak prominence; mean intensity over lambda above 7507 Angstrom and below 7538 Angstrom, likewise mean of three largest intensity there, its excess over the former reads 0.28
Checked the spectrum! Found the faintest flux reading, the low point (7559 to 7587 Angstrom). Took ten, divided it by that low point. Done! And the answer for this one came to 1.79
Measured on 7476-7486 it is 1.88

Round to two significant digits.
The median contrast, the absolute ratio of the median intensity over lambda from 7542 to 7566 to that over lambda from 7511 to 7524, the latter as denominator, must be 0.99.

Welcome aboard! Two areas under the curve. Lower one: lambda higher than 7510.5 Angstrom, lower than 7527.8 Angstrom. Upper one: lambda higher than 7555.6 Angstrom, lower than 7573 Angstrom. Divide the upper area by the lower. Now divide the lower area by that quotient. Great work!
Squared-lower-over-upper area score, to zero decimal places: 106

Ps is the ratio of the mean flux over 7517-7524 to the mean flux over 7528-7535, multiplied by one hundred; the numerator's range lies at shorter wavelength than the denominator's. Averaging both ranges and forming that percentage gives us 98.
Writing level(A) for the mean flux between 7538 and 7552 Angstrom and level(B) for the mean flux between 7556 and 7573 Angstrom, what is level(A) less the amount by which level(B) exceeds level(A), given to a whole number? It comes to 7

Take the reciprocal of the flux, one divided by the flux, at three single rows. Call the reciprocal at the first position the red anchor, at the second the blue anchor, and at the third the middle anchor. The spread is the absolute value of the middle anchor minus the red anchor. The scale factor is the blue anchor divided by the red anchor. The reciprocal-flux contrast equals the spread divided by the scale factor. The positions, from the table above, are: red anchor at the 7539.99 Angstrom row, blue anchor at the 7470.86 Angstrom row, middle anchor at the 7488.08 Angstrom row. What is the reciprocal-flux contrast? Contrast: 0.048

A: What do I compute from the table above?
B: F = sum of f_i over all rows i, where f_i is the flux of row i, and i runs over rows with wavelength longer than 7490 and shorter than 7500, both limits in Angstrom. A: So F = 37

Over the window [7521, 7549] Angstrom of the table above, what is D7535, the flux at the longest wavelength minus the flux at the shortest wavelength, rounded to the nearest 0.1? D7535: 0.9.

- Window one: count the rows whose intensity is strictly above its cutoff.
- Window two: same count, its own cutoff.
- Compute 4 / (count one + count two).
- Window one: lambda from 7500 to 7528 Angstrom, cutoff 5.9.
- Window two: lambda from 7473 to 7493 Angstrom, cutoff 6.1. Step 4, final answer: 0.57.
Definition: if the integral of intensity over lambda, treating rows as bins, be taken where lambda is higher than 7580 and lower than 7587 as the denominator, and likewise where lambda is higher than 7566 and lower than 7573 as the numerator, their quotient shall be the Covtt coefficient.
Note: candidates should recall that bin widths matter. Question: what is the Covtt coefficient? 1.11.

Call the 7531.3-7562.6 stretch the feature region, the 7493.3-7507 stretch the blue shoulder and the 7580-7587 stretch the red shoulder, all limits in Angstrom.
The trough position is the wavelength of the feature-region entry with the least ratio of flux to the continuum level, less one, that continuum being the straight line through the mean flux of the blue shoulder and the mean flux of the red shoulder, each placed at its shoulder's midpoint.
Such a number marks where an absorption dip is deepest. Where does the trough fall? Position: 7533.05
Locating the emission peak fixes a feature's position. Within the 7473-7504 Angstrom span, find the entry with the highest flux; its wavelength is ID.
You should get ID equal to 7474.30 Angstrom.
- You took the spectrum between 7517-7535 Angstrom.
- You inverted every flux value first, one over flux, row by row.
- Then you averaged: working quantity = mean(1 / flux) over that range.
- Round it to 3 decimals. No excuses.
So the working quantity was 0.163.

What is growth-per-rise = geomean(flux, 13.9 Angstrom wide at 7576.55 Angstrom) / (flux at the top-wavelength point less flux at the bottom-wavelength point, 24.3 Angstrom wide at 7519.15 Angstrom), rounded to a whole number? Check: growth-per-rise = 14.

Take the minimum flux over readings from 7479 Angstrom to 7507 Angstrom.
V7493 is 5.322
